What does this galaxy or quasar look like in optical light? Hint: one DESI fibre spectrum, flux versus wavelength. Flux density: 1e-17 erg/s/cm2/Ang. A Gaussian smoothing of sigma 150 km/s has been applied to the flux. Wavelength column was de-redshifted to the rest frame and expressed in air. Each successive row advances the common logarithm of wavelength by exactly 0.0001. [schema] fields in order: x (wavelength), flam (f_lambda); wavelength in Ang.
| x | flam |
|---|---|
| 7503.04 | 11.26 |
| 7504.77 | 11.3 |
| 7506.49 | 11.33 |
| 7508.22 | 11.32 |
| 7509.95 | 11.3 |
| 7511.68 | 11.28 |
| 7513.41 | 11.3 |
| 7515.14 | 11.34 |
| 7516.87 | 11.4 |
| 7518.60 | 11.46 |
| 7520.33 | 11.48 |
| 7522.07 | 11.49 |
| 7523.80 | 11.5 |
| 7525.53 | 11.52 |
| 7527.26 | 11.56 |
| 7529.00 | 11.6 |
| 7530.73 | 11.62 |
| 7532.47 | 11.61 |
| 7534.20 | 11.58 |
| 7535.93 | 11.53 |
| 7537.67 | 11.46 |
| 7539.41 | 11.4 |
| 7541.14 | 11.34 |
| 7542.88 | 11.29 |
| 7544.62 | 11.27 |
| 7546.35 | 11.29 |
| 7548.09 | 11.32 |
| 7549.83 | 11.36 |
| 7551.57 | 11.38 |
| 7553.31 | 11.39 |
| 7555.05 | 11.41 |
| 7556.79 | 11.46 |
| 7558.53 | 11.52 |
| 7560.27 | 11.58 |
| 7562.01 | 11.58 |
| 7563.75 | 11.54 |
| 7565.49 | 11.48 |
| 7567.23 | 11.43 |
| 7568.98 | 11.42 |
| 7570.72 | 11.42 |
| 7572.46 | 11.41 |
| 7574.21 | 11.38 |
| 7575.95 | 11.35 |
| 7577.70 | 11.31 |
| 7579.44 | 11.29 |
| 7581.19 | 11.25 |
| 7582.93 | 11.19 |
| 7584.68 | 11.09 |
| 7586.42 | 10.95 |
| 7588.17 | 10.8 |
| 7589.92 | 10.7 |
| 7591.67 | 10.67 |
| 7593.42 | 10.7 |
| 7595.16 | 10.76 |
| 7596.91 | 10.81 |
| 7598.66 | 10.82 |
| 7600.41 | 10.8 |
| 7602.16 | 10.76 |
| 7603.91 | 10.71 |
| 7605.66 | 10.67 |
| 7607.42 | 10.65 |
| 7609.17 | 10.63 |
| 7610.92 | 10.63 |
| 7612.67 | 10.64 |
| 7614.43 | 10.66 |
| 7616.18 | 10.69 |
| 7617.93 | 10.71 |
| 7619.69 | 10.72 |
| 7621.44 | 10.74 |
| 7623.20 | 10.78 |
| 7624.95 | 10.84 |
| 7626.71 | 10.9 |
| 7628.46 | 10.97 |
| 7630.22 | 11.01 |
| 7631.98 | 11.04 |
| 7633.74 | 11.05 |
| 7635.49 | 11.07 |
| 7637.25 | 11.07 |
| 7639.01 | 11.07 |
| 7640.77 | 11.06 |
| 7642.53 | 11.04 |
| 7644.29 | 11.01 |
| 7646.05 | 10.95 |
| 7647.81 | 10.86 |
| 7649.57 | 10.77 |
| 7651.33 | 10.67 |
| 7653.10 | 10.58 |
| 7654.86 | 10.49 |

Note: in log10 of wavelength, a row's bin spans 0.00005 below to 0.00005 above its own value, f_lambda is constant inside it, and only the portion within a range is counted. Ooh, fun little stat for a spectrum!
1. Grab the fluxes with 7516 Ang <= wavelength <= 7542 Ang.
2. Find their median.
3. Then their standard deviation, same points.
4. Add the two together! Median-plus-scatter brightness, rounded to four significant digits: 11.58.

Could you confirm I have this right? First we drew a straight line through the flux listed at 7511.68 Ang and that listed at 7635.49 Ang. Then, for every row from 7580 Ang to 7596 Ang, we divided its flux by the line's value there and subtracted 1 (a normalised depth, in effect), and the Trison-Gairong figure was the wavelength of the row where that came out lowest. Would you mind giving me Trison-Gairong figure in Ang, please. 7591.67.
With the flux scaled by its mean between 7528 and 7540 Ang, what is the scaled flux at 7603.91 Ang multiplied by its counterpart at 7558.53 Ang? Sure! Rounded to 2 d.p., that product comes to 0.93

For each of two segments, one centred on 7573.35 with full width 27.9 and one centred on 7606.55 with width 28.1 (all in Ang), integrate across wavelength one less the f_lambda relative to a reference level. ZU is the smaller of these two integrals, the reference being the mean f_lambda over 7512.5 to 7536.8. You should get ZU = 0.35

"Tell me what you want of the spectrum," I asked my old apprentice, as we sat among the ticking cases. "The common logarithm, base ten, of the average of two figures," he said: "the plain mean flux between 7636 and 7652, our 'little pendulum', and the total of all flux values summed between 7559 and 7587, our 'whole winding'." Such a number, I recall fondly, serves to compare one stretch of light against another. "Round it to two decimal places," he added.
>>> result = 1.98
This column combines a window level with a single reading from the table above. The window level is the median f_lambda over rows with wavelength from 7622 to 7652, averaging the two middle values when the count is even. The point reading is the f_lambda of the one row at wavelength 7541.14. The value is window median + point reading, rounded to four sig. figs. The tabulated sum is 22.35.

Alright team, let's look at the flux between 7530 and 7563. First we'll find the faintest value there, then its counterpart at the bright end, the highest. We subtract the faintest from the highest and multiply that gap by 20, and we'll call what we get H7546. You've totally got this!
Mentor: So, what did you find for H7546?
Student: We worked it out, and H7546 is 7.0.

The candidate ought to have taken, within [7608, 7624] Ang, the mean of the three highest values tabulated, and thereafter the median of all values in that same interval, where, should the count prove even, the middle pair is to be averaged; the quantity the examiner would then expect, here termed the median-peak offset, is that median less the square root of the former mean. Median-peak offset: 7.41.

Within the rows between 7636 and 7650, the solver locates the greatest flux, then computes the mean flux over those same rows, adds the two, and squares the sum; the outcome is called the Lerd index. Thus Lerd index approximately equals 486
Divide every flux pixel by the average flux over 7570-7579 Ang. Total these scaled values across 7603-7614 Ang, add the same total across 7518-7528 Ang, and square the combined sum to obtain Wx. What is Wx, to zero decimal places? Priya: 137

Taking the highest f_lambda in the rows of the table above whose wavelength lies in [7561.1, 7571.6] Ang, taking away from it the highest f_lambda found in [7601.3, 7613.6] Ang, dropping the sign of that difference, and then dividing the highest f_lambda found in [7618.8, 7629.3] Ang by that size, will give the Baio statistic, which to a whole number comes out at 13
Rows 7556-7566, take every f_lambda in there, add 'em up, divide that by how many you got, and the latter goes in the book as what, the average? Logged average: 11.53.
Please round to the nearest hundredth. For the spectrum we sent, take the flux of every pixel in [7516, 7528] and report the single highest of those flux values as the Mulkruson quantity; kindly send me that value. 11.56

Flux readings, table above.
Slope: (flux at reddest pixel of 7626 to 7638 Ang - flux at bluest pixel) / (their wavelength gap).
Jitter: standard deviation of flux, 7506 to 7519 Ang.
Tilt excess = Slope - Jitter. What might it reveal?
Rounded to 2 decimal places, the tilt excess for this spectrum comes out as -0.04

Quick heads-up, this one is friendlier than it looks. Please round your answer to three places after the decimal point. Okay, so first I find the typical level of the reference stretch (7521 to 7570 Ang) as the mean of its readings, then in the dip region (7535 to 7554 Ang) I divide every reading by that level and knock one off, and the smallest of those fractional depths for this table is -0.017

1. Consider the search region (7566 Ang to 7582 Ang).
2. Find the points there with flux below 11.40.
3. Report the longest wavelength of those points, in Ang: 7581.19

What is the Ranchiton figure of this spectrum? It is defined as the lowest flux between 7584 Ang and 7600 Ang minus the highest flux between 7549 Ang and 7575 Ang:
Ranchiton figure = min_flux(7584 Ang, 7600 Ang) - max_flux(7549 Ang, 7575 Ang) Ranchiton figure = -0.91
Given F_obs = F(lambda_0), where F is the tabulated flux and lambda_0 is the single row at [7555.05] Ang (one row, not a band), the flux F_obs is 11.41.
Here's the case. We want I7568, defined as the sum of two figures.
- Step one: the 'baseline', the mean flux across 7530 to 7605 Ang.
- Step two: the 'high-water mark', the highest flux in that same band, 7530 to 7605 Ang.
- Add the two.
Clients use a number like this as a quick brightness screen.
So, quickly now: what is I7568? 22.9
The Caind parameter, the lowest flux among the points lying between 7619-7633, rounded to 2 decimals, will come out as 10.72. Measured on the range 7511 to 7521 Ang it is 11.28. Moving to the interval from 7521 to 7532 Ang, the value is 11.49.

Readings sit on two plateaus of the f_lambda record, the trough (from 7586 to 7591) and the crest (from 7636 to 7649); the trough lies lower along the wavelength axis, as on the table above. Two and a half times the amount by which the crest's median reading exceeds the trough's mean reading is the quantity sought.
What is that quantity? 0.6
